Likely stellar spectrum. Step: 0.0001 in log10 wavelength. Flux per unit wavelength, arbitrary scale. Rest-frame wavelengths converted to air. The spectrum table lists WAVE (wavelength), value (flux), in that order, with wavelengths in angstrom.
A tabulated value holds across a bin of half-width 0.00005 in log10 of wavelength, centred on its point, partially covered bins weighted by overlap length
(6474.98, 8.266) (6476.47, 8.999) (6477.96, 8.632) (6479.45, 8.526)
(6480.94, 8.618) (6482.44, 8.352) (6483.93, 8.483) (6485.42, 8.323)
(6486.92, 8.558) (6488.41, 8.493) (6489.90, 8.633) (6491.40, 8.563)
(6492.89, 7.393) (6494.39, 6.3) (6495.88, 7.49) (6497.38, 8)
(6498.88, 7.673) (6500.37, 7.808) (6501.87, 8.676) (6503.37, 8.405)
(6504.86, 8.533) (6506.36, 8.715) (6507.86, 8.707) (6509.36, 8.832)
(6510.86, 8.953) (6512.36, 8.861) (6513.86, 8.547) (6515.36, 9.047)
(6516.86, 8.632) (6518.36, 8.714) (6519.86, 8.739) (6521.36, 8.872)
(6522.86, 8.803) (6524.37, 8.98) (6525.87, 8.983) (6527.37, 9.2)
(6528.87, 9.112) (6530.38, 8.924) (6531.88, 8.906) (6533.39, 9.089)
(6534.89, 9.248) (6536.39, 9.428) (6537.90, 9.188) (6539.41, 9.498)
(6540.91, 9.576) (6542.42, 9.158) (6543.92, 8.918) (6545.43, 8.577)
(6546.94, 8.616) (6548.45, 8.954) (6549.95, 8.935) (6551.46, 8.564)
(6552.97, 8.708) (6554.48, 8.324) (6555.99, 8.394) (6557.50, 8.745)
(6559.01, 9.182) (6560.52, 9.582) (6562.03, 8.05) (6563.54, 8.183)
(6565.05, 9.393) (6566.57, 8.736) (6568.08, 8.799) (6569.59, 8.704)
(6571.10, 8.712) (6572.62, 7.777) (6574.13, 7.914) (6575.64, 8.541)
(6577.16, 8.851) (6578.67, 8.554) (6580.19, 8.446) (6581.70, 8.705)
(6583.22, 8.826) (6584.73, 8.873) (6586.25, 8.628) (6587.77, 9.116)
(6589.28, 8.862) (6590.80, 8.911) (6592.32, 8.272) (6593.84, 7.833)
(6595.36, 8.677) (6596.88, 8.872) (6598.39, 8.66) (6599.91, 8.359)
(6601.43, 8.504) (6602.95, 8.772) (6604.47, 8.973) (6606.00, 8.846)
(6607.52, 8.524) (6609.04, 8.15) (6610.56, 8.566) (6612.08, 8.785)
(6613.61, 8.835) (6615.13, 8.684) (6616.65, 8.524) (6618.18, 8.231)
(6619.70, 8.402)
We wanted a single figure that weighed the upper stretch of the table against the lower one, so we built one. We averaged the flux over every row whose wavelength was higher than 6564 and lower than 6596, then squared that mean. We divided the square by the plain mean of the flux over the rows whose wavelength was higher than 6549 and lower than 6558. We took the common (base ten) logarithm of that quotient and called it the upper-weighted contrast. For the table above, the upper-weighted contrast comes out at 0.936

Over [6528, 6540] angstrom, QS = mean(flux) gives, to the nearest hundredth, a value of 9.17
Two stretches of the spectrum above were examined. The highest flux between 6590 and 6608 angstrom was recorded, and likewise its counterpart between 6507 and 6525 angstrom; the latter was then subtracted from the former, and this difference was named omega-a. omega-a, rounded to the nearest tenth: -0.1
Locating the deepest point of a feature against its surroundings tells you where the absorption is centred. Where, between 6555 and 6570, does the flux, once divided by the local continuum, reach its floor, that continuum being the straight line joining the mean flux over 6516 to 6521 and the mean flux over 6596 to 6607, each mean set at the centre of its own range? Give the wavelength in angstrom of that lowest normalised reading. 6562.03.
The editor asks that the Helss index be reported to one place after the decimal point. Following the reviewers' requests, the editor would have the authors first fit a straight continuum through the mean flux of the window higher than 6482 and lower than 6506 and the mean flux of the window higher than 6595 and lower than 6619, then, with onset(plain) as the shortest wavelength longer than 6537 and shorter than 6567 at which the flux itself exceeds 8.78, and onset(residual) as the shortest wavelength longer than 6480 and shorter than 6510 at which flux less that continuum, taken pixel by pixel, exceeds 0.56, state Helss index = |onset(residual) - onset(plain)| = 57.0 angstrom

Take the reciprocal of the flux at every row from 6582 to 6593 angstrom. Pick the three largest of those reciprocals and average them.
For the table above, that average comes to 0.117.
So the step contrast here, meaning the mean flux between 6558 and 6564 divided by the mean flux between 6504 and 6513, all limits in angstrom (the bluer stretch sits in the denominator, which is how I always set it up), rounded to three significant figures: 1.00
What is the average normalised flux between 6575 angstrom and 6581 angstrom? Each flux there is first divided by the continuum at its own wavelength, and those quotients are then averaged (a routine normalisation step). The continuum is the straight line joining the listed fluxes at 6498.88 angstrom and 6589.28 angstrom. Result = 0.99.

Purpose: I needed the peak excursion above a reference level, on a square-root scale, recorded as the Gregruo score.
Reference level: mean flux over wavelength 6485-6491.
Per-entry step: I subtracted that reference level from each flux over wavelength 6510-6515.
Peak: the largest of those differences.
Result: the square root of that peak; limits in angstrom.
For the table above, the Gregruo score 0.67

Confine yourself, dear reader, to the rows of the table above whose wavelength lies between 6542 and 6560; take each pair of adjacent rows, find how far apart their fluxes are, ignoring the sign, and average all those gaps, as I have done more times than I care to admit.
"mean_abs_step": 0.25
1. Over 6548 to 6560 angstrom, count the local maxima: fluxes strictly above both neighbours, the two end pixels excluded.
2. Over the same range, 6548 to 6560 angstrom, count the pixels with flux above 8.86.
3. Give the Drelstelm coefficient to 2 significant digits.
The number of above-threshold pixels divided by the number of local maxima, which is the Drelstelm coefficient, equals 3.0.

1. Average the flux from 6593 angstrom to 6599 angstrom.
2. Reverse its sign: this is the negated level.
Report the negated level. -8.51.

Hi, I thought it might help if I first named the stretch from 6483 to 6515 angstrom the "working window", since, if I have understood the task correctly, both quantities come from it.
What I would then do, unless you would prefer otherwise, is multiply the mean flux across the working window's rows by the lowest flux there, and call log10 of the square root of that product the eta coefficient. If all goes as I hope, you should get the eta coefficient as 0.859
